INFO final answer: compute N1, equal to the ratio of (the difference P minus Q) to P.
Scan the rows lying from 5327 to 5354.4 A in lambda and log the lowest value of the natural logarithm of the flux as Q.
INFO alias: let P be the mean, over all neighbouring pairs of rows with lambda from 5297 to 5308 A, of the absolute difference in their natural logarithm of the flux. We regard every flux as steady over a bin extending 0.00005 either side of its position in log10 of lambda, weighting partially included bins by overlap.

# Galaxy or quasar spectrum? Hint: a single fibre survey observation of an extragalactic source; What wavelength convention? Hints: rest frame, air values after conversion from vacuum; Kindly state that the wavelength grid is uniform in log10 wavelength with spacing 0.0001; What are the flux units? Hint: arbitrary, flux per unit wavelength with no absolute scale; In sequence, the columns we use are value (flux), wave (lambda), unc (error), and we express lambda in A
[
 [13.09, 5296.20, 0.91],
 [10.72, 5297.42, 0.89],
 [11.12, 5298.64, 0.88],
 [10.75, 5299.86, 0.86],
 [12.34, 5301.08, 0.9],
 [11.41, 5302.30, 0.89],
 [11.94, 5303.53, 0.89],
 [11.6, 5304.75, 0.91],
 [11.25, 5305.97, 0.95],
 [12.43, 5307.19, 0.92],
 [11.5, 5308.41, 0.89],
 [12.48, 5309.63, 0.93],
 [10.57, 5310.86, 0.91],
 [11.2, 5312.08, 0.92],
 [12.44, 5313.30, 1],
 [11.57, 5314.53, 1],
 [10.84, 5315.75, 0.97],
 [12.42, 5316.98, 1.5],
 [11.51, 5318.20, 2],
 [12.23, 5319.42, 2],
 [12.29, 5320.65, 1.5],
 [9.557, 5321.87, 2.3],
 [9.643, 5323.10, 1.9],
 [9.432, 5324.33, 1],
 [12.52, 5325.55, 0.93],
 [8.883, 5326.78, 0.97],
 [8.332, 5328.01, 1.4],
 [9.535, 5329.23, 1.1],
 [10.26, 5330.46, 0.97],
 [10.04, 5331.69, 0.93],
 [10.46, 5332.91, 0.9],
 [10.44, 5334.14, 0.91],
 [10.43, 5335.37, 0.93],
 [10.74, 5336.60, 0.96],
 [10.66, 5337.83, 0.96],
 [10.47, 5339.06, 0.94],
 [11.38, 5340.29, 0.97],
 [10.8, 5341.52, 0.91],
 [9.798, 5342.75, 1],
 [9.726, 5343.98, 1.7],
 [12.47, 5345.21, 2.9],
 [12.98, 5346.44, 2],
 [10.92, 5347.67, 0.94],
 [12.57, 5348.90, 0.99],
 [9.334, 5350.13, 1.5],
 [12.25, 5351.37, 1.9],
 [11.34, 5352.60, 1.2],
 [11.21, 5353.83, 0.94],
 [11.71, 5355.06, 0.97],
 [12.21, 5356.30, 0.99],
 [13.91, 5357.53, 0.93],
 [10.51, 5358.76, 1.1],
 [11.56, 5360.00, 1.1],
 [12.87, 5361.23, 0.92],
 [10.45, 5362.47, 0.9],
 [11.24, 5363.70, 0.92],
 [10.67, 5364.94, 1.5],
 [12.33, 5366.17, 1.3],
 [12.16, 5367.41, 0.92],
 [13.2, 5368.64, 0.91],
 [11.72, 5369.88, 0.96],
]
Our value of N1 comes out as -34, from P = 0.06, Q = 2.12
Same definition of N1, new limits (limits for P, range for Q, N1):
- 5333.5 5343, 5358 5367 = -56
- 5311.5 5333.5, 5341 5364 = -21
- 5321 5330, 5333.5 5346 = -15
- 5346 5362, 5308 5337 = -14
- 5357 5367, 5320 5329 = -14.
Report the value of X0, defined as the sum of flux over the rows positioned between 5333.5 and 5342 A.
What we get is 74.9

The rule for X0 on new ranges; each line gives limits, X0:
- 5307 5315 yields 82.2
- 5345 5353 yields 81.9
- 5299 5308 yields 81.7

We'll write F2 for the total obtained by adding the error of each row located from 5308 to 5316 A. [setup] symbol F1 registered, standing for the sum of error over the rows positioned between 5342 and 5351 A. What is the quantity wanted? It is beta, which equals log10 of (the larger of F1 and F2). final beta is 1.04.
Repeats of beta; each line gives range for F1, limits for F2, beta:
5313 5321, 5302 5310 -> 1.00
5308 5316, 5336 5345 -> 0.87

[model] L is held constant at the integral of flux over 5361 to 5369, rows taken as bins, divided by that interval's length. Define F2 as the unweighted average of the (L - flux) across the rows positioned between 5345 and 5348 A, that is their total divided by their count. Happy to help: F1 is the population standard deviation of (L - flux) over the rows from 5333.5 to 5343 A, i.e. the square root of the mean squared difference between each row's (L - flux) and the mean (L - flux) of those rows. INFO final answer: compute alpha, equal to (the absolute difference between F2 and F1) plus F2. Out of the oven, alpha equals 0.4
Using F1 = 0.4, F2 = -0.4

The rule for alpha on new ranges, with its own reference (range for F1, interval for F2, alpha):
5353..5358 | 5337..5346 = 1.0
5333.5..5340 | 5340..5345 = 2.5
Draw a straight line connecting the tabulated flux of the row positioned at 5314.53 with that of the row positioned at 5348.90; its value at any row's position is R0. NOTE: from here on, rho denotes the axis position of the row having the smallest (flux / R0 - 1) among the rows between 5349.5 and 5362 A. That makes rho 5350.13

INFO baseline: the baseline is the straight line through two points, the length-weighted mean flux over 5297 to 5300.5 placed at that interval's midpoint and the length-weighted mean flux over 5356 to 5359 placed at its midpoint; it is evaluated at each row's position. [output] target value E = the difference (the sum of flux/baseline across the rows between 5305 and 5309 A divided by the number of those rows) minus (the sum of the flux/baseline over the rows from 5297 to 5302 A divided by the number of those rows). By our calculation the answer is 0.02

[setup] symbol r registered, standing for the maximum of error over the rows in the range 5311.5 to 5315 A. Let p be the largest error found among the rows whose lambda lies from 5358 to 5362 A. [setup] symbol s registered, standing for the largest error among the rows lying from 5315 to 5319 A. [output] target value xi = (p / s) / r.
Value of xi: 0.55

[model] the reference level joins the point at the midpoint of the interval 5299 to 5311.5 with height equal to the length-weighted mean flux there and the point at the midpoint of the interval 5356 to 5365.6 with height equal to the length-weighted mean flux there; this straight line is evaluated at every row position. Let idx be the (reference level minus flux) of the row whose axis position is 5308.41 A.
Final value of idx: 0.1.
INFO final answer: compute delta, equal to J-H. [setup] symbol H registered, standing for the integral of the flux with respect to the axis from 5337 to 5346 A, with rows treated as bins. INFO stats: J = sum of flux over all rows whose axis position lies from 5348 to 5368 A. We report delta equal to 89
